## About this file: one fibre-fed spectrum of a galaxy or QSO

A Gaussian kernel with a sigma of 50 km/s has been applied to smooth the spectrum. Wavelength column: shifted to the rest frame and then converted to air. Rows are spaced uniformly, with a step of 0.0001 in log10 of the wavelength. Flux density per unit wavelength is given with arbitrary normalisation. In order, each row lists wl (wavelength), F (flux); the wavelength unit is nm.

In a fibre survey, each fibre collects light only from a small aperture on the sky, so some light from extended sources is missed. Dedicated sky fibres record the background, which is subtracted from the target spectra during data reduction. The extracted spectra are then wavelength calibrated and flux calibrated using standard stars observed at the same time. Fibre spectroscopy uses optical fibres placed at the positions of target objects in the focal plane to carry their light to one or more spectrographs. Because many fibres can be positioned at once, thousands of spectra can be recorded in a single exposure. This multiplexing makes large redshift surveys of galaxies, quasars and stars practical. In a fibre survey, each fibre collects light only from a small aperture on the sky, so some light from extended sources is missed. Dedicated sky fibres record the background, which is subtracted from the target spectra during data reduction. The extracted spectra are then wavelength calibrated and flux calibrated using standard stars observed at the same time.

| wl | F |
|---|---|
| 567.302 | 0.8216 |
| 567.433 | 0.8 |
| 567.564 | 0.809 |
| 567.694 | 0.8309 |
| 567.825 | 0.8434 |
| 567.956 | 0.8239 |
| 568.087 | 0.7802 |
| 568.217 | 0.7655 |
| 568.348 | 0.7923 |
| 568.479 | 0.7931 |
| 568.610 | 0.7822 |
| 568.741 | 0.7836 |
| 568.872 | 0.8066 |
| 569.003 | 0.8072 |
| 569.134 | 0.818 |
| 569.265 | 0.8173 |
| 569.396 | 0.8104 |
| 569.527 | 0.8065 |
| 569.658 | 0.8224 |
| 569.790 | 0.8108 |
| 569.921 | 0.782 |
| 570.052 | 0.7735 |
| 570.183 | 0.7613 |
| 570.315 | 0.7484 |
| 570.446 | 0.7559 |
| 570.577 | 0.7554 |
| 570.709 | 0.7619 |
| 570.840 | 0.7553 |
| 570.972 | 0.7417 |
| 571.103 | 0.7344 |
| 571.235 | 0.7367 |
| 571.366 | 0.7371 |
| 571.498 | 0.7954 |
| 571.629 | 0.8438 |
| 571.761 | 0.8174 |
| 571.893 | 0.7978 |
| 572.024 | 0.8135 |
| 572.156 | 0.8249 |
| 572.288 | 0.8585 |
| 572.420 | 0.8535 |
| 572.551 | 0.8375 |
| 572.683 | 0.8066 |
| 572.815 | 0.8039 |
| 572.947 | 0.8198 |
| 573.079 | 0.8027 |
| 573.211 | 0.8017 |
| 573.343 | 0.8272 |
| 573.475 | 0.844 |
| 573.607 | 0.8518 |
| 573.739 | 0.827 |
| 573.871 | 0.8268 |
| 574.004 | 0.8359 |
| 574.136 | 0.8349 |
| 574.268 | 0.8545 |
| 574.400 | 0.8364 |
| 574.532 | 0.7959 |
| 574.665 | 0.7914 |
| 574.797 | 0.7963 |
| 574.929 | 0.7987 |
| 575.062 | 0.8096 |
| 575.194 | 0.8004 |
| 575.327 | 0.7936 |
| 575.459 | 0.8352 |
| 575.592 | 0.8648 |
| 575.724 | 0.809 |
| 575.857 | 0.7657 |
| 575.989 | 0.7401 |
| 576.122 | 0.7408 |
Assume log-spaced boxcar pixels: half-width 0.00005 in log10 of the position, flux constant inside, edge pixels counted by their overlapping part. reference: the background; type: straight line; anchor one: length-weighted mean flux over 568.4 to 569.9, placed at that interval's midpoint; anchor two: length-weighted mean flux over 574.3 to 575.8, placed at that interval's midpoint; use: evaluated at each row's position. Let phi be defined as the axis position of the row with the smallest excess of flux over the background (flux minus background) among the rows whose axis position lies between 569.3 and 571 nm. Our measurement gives 570.972 nm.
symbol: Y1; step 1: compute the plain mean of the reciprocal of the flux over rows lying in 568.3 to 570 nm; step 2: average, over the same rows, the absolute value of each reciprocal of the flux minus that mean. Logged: 0.019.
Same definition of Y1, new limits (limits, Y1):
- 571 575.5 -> 0.037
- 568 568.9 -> 0.015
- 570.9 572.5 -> 0.064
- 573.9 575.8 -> 0.032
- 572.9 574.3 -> 0.019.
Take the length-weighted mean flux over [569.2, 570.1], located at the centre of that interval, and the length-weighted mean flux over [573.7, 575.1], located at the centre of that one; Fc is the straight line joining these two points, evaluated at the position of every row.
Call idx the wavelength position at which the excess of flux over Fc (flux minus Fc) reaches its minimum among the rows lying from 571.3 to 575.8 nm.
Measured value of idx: 571.366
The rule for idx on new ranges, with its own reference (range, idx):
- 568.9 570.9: 570.315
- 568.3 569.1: 568.610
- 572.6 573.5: 573.211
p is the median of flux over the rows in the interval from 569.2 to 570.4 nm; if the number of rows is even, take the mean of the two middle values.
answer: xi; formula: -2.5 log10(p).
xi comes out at 0.23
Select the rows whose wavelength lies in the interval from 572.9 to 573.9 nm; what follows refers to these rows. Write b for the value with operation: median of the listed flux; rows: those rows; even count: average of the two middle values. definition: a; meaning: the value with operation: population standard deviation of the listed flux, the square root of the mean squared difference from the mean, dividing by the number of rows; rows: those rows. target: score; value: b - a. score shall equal 0.81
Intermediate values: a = 0.016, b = 0.83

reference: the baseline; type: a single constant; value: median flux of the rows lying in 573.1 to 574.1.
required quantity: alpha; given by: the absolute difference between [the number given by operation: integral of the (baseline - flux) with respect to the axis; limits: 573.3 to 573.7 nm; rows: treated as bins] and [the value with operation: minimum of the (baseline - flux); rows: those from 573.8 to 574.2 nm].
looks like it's 0.003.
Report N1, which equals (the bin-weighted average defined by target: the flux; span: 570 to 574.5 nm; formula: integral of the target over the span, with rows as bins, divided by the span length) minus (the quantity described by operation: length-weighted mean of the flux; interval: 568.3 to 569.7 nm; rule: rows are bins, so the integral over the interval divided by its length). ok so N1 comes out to 0.00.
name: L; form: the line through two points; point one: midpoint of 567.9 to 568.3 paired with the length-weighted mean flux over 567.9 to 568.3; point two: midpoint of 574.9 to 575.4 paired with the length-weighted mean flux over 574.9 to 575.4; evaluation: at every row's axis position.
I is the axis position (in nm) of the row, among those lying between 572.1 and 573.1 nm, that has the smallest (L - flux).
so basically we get 572.288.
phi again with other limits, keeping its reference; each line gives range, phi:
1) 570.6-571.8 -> 571.103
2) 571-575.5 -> 571.103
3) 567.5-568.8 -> 568.217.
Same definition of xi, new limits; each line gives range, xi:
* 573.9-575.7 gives 0.23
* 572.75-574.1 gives 0.21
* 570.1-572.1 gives 0.30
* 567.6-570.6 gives 0.25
